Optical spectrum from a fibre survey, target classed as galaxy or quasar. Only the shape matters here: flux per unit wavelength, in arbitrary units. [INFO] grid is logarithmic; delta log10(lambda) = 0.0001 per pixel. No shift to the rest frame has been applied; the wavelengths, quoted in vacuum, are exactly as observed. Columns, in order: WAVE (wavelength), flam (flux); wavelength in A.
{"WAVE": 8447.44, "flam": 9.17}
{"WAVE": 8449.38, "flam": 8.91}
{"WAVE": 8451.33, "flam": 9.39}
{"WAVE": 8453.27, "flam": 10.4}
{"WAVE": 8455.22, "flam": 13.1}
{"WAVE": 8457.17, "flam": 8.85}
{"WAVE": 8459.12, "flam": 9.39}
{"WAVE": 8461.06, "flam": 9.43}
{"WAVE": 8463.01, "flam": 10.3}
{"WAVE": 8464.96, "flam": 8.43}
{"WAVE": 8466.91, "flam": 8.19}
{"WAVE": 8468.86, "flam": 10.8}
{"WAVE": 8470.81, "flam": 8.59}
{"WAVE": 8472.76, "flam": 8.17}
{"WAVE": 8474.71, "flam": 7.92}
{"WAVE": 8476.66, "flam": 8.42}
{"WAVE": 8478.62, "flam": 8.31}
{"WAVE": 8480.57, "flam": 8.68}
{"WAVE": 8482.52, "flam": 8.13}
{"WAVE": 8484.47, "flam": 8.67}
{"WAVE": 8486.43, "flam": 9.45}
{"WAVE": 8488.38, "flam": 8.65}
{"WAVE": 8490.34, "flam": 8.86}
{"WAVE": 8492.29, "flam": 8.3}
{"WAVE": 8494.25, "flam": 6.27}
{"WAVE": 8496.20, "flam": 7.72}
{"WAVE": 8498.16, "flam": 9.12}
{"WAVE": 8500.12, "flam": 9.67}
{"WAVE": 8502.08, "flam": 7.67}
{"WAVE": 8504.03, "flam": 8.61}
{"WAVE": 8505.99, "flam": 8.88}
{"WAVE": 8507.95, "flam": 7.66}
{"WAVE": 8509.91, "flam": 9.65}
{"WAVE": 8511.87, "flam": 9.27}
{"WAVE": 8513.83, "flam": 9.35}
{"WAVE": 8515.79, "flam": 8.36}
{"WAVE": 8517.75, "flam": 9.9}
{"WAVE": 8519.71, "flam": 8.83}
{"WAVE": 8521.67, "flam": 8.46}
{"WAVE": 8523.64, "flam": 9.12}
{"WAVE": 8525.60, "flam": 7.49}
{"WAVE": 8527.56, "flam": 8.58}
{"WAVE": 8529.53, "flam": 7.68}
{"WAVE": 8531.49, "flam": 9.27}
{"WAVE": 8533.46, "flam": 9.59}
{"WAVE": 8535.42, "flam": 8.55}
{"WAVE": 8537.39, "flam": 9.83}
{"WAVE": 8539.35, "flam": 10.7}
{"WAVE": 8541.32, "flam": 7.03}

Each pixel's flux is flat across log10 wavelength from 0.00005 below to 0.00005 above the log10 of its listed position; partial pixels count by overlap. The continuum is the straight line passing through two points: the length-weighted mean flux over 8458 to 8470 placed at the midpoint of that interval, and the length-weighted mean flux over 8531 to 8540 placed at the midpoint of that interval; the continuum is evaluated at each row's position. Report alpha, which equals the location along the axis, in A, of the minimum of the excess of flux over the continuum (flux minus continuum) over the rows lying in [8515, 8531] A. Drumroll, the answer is 8525.60 A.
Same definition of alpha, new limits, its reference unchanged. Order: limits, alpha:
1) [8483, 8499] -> 8494.25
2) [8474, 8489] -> 8474.71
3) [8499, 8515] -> 8507.95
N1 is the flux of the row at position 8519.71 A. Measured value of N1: 8.83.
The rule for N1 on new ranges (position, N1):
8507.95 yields 7.66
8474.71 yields 7.92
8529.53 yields 7.68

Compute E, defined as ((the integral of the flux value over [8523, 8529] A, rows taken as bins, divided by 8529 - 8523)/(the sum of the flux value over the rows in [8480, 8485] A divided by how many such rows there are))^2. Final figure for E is 0.96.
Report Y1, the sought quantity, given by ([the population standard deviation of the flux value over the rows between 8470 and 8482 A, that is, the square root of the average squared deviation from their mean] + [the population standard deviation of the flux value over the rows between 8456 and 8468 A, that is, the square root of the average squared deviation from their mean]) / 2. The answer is 0.48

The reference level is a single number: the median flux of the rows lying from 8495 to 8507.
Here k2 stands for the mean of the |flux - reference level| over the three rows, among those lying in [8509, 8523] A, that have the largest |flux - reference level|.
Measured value 0.89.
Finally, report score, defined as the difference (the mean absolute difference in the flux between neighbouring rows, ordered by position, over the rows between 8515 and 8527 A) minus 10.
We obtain -8.95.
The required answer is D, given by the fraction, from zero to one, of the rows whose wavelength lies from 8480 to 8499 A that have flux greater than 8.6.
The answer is 0.60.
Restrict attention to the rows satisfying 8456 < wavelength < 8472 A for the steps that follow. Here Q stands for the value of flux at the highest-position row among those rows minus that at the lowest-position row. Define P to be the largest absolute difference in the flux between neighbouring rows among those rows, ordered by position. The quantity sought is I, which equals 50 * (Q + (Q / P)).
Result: -18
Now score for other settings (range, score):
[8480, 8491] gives -9.42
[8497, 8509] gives -9.00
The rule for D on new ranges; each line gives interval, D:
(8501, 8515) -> 0.71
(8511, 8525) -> 0.71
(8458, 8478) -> 0.40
